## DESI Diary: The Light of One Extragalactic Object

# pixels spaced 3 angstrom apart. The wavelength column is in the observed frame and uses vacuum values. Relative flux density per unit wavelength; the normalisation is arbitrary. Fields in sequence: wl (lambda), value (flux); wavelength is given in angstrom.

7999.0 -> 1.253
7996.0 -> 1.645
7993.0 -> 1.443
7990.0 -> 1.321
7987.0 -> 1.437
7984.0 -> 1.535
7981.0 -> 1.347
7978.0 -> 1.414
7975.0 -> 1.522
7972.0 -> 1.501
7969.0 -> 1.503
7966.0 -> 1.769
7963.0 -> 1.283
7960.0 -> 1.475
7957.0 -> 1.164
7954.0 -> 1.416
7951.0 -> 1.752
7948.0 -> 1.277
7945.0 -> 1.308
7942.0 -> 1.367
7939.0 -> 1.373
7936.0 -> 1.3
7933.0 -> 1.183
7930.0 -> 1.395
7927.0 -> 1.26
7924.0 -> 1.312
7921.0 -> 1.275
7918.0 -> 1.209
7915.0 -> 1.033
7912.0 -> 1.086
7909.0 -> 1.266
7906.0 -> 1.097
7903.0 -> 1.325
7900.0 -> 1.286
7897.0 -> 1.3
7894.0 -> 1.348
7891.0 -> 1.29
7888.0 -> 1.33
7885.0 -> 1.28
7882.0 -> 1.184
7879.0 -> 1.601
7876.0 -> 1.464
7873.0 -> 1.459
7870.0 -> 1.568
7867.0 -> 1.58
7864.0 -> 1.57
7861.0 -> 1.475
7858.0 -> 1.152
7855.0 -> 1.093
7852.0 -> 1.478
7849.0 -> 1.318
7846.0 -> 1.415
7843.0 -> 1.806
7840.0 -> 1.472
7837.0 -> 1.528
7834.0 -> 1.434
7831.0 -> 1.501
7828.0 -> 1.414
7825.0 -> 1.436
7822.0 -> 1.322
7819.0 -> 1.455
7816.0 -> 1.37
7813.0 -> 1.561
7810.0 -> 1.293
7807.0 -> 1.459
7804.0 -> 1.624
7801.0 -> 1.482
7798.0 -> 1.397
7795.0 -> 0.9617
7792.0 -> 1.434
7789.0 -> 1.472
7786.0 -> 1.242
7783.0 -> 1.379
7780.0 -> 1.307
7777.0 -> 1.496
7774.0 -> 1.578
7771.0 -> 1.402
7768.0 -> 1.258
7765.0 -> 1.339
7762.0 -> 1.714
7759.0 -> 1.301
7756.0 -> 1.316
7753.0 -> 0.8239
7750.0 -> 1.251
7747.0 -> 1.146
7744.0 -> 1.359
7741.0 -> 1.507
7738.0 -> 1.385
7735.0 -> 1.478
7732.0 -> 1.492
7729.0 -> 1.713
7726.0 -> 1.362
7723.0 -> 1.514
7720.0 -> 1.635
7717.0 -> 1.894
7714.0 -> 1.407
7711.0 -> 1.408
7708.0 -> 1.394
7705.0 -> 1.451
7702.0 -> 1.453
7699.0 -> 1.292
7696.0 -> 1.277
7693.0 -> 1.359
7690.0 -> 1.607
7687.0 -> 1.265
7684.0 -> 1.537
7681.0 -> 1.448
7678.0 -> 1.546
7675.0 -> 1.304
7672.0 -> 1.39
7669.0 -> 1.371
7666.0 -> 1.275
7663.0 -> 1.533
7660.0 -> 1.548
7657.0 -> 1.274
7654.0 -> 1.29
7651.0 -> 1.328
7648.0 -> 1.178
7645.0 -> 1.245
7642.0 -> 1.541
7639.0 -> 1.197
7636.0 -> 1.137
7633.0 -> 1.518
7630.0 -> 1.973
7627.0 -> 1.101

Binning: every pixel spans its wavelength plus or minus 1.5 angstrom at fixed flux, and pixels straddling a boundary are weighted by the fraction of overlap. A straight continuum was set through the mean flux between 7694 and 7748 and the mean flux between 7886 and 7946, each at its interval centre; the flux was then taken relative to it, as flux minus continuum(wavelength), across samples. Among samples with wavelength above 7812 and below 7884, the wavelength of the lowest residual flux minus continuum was 7855.0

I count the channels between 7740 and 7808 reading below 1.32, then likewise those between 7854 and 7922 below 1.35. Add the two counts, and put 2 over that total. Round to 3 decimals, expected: 0.080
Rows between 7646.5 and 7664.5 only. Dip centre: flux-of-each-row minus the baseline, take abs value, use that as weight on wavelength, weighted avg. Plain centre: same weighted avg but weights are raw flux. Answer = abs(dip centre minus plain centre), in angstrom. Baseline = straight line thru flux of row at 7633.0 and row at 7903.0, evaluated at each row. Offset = 3.1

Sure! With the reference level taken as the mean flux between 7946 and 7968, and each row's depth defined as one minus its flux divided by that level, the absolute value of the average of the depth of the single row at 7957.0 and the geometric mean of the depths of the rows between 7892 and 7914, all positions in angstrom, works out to 0.16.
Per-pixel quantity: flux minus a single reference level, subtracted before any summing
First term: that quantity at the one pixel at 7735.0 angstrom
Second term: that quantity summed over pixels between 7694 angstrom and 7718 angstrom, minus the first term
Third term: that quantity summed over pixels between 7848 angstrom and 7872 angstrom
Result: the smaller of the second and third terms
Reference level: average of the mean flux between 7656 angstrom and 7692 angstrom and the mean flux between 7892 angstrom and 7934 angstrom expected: 0.6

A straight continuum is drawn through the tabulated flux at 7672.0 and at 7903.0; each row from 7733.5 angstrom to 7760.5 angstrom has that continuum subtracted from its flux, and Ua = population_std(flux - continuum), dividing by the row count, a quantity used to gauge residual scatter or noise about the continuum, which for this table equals 0.192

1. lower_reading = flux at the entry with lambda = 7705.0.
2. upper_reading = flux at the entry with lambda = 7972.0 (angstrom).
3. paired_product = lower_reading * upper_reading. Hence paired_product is 2.18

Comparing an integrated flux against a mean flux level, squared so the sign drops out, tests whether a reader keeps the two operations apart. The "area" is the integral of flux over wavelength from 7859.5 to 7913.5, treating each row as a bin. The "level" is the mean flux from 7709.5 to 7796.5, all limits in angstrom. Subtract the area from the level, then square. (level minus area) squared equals 5202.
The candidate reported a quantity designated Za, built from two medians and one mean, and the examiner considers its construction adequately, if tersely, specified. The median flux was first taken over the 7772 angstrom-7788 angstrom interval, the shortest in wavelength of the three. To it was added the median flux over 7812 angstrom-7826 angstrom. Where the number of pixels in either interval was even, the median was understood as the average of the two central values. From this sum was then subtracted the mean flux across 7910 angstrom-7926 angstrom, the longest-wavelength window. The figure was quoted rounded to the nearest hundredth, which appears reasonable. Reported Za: 1.63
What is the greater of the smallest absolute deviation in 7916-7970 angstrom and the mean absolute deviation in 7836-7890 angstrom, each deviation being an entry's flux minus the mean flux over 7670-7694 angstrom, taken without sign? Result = 0.139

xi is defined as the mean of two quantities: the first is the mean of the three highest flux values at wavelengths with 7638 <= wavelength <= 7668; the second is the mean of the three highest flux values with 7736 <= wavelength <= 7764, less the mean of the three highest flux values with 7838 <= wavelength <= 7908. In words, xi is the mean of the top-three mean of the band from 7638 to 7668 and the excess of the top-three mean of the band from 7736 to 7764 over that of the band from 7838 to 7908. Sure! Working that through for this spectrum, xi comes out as 0.71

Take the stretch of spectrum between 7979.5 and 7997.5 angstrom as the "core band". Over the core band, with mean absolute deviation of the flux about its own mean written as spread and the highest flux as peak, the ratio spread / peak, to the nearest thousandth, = 0.055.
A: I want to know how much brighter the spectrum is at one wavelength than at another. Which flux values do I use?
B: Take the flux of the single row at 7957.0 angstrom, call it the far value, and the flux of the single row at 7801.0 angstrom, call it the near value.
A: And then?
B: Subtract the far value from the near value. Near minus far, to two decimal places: 0.32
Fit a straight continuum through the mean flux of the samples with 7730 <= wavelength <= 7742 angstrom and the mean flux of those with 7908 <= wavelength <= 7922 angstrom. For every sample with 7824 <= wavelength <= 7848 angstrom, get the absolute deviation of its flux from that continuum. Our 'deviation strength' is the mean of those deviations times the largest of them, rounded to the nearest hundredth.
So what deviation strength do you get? 0.10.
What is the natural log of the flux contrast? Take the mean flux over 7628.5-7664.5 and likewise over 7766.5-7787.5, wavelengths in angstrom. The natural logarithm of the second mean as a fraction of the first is -0.01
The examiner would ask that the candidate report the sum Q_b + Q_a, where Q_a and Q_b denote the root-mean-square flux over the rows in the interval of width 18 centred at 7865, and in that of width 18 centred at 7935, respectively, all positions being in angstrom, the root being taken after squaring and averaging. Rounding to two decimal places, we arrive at 2.79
